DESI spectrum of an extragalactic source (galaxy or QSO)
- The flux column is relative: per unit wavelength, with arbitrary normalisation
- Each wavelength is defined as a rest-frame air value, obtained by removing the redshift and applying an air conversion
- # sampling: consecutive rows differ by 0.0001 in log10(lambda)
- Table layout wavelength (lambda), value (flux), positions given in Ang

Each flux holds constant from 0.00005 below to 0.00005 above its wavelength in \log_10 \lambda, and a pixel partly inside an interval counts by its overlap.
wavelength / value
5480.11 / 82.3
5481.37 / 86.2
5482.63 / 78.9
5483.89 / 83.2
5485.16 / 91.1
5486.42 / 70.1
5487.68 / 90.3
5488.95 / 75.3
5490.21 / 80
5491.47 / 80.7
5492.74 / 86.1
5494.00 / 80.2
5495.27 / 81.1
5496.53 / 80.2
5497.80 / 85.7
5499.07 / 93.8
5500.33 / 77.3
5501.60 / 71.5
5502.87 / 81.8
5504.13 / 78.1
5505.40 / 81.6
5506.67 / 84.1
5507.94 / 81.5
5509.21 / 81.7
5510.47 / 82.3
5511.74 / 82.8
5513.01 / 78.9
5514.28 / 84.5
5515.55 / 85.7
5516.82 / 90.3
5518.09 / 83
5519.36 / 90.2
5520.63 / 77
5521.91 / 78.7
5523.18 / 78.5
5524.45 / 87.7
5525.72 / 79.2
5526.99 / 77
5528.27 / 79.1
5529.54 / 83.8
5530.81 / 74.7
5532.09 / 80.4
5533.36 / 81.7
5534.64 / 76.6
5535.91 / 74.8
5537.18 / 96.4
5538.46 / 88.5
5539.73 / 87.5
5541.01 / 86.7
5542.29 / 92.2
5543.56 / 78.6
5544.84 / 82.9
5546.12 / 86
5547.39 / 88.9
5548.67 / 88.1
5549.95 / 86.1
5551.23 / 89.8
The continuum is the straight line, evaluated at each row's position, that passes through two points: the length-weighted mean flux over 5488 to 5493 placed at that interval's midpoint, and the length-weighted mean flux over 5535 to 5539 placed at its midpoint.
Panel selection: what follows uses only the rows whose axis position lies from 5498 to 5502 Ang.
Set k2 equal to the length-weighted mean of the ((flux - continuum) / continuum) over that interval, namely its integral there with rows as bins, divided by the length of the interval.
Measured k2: 0.003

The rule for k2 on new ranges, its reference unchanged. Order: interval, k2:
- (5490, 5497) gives 0.006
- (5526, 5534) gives -0.067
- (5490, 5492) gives -0.004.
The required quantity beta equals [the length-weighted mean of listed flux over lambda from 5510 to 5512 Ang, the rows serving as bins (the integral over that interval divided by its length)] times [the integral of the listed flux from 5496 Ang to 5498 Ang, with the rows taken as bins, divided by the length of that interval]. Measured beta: 6790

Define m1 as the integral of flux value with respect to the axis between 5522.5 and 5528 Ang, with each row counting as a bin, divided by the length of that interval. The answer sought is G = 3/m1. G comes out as 0.0373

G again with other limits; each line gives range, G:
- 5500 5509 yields 0.0377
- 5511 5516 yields 0.0362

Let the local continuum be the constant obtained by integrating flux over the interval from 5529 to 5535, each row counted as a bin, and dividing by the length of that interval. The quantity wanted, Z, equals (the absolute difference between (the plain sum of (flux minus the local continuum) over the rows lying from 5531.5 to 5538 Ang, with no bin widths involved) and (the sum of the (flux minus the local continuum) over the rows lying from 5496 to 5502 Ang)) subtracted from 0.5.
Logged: -1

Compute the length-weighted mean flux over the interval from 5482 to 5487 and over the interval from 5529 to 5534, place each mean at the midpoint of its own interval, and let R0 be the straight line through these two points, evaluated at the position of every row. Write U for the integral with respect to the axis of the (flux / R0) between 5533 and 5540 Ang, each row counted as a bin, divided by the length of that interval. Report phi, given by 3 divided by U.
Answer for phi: 2.85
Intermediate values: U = 1.05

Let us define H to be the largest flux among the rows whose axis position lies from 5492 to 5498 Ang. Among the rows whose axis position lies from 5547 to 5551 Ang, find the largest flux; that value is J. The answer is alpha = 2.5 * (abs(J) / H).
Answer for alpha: 2.58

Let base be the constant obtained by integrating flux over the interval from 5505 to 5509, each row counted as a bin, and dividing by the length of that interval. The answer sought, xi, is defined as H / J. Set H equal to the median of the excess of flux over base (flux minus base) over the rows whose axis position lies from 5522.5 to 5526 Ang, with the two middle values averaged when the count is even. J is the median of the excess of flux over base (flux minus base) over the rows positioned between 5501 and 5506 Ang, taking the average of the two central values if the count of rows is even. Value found 1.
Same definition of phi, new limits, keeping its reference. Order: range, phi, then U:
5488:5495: 3.00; 1.00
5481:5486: 2.89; 1.04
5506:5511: 2.93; 1.02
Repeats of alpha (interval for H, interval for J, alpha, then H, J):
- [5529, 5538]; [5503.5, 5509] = 2.18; 96.4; 84.1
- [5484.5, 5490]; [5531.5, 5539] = 2.65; 91.1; 96.4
